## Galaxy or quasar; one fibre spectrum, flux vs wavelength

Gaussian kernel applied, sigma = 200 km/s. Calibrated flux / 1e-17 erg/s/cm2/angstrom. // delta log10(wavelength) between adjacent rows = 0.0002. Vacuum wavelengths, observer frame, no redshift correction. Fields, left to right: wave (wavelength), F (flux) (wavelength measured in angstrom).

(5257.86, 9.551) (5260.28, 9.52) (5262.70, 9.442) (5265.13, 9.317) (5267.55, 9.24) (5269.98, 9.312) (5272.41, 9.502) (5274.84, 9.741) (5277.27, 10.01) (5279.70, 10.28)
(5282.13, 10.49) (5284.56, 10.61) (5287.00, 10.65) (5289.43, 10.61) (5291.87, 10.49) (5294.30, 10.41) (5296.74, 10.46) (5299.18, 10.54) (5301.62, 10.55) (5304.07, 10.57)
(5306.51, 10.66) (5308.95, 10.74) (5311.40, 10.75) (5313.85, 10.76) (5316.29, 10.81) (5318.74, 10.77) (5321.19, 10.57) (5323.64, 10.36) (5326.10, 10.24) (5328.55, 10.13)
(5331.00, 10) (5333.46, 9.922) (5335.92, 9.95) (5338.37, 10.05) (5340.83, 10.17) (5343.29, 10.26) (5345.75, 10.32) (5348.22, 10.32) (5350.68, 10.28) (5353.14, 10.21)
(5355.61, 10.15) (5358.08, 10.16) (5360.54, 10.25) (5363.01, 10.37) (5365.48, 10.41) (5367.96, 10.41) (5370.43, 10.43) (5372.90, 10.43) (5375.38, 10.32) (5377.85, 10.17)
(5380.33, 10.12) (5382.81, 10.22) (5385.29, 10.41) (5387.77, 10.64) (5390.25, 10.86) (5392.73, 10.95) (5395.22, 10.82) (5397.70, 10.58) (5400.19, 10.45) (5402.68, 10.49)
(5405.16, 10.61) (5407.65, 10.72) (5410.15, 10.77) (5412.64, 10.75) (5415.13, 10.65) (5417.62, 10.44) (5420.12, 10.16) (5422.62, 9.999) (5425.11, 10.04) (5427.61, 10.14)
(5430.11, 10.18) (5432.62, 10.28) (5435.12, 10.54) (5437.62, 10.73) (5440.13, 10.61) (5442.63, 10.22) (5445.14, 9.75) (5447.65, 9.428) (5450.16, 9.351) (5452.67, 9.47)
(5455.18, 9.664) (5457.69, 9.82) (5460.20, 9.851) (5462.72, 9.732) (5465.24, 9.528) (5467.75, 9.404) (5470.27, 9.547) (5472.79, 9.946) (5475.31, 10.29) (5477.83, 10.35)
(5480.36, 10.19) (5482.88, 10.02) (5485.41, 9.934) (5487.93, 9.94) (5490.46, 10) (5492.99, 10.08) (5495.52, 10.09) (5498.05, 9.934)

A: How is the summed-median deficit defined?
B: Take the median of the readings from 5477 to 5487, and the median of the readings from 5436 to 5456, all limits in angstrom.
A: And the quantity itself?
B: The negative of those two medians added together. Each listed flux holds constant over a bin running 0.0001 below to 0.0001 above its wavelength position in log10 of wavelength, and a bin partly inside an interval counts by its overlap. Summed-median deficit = -19.8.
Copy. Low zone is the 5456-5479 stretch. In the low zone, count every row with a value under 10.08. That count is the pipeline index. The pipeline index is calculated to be 7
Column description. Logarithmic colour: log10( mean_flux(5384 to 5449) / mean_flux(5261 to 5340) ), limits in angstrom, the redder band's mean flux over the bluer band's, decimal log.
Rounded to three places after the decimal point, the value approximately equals 0.008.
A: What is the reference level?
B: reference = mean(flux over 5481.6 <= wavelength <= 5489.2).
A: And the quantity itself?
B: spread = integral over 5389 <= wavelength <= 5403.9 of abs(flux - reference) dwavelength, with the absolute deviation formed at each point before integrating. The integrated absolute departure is 11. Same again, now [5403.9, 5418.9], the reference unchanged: 10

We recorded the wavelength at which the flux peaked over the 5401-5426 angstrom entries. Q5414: 5410.15 angstrom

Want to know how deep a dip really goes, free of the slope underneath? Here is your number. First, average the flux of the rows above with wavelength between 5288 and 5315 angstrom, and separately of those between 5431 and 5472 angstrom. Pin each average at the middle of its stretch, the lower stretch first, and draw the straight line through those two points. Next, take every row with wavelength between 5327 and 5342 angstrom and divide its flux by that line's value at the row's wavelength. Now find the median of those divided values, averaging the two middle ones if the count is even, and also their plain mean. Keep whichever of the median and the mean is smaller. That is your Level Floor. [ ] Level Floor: 0.96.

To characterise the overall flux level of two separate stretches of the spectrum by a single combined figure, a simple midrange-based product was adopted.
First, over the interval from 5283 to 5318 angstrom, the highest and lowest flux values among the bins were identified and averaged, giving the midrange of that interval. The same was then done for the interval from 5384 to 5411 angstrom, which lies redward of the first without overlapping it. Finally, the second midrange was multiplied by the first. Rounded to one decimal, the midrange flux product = 113.3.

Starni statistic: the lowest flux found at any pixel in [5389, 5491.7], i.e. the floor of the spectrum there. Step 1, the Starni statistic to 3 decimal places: 9.351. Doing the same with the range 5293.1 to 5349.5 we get 9.922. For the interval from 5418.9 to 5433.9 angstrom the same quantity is 9.999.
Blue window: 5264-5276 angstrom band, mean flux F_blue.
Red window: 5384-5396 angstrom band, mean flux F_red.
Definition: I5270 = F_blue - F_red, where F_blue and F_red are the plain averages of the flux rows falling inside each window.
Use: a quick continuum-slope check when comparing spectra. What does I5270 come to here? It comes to -1.31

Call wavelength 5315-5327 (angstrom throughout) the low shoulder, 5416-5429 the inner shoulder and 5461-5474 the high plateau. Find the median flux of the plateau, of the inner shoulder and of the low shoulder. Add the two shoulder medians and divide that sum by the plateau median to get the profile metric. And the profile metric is 2.17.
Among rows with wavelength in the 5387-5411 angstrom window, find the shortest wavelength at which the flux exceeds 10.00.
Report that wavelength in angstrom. 5387.77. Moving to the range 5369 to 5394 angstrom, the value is 5370.43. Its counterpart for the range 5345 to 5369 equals 5345.75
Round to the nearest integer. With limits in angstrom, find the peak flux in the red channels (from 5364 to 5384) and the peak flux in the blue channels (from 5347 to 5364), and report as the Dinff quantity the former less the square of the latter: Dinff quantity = -97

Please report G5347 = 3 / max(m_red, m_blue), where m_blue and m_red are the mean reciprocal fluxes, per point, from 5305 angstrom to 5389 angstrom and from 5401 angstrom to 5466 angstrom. 30.4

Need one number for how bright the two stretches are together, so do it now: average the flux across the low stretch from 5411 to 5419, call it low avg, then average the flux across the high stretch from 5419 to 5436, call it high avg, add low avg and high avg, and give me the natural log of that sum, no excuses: 3.04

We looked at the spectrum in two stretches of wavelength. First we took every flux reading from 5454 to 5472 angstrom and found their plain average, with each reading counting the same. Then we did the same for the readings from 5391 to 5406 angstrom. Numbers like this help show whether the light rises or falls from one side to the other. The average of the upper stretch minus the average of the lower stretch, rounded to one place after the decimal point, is -1.0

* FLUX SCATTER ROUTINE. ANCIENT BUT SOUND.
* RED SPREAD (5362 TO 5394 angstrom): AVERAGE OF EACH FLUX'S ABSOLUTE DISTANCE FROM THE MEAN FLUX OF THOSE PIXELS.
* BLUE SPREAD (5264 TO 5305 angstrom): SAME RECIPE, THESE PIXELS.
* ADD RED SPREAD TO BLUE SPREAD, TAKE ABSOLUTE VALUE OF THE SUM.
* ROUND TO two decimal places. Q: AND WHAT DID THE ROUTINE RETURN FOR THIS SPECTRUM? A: 0.63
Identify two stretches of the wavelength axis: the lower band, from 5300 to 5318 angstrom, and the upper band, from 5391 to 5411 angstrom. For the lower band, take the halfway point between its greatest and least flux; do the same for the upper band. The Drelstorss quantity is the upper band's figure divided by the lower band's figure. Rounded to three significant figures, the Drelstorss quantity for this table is 1.00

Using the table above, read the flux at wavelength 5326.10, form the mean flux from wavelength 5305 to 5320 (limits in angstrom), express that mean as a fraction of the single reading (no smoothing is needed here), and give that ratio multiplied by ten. 10.50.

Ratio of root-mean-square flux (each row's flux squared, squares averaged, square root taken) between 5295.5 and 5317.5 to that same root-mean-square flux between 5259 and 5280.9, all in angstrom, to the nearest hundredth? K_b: 1.11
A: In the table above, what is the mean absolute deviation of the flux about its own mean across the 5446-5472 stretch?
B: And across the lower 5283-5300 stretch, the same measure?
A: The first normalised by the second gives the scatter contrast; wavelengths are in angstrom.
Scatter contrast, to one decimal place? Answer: 2.1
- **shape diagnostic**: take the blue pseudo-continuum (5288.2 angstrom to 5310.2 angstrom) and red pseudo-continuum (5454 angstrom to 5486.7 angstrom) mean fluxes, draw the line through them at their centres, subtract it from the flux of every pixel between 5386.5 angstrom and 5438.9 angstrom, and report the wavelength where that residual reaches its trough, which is 5422.62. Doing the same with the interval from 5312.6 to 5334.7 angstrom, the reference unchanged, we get 5333.46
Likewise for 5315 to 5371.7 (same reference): 5333.46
